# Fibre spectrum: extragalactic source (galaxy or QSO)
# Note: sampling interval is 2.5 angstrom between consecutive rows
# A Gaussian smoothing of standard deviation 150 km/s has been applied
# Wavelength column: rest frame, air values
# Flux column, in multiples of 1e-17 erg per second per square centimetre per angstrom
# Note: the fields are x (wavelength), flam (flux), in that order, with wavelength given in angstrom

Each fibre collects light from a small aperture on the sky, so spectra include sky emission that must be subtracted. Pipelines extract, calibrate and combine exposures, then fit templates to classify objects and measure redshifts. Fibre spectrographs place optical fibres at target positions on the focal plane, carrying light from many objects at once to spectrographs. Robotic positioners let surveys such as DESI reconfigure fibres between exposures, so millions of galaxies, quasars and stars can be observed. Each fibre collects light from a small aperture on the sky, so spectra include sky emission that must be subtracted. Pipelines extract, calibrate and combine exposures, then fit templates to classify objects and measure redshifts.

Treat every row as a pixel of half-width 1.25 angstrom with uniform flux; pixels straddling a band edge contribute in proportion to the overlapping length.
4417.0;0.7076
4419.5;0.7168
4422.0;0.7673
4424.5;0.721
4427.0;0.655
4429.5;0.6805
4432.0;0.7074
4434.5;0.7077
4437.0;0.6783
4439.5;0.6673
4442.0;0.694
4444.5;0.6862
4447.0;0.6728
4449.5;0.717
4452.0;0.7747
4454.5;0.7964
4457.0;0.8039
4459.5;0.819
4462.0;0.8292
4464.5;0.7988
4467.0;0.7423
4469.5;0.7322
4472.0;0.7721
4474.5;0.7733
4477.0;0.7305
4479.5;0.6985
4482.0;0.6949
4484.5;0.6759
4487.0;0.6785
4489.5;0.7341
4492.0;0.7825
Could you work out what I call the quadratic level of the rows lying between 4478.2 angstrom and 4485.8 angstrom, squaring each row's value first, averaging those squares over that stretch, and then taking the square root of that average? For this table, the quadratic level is 0.69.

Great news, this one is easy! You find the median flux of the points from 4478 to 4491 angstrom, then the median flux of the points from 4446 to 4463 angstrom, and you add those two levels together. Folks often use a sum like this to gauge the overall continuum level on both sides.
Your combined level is 1.49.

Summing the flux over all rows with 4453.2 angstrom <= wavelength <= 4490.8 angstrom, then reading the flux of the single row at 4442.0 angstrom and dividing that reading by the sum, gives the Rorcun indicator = 0.062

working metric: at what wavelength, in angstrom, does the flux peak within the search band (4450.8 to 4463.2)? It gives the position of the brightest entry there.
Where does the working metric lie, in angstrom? 4462.0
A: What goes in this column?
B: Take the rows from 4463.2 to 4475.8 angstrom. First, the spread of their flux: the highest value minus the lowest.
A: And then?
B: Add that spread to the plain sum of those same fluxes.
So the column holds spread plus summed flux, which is 3.89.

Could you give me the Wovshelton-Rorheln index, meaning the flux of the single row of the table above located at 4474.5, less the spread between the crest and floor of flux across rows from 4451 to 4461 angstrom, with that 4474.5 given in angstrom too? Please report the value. 0.73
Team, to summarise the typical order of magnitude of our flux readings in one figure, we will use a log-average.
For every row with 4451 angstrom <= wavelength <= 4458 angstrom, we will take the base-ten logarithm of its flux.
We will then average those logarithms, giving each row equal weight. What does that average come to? -0.10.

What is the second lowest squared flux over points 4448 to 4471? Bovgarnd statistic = 0.54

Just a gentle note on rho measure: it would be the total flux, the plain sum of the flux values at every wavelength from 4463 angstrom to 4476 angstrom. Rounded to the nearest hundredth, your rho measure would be 3.82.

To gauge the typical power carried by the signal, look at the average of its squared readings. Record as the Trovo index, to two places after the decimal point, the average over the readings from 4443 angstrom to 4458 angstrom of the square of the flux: 0.55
